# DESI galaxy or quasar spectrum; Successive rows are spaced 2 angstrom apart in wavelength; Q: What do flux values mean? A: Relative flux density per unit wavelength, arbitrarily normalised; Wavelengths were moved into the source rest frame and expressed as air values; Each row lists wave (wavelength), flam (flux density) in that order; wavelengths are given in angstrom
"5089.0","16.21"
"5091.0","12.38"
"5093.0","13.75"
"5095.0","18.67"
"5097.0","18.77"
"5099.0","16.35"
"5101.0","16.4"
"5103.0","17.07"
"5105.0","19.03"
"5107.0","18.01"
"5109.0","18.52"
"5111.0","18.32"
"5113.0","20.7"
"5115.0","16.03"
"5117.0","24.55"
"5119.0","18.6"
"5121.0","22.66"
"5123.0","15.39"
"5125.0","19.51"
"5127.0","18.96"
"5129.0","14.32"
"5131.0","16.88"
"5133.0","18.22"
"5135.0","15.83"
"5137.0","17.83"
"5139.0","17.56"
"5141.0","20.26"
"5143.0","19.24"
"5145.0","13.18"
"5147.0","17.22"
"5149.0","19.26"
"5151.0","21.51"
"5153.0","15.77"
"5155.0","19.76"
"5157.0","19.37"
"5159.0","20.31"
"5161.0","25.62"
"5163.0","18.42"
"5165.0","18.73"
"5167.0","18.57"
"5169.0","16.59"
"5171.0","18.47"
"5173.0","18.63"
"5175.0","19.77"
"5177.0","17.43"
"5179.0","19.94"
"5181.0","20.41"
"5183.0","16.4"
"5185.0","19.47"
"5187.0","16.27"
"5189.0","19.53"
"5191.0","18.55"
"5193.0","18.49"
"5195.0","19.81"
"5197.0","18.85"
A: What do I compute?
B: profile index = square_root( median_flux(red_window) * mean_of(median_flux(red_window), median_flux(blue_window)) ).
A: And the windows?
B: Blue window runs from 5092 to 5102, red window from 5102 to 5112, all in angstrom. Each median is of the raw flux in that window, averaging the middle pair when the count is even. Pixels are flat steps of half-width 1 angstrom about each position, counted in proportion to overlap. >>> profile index 17.83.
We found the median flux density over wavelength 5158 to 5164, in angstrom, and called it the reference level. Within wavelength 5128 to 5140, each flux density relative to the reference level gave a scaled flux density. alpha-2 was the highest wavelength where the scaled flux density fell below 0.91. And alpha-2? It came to 5139.0 angstrom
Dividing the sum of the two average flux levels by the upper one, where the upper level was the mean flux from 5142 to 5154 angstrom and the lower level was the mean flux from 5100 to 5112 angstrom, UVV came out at 2.01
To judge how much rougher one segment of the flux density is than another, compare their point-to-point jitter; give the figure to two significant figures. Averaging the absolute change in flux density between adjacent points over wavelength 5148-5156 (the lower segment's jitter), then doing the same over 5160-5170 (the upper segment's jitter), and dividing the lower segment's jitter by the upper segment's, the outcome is 1.7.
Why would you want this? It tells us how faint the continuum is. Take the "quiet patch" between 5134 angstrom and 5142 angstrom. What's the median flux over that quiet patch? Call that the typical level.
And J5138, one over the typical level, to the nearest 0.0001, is 0.0565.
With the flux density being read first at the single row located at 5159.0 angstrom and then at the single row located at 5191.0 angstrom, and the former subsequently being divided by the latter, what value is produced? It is 1.09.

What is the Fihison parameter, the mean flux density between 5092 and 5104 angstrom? 16.8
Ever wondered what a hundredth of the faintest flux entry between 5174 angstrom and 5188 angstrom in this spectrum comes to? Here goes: 0.1627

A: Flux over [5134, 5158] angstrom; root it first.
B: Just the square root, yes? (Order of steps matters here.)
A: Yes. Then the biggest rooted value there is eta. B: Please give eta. 4.6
